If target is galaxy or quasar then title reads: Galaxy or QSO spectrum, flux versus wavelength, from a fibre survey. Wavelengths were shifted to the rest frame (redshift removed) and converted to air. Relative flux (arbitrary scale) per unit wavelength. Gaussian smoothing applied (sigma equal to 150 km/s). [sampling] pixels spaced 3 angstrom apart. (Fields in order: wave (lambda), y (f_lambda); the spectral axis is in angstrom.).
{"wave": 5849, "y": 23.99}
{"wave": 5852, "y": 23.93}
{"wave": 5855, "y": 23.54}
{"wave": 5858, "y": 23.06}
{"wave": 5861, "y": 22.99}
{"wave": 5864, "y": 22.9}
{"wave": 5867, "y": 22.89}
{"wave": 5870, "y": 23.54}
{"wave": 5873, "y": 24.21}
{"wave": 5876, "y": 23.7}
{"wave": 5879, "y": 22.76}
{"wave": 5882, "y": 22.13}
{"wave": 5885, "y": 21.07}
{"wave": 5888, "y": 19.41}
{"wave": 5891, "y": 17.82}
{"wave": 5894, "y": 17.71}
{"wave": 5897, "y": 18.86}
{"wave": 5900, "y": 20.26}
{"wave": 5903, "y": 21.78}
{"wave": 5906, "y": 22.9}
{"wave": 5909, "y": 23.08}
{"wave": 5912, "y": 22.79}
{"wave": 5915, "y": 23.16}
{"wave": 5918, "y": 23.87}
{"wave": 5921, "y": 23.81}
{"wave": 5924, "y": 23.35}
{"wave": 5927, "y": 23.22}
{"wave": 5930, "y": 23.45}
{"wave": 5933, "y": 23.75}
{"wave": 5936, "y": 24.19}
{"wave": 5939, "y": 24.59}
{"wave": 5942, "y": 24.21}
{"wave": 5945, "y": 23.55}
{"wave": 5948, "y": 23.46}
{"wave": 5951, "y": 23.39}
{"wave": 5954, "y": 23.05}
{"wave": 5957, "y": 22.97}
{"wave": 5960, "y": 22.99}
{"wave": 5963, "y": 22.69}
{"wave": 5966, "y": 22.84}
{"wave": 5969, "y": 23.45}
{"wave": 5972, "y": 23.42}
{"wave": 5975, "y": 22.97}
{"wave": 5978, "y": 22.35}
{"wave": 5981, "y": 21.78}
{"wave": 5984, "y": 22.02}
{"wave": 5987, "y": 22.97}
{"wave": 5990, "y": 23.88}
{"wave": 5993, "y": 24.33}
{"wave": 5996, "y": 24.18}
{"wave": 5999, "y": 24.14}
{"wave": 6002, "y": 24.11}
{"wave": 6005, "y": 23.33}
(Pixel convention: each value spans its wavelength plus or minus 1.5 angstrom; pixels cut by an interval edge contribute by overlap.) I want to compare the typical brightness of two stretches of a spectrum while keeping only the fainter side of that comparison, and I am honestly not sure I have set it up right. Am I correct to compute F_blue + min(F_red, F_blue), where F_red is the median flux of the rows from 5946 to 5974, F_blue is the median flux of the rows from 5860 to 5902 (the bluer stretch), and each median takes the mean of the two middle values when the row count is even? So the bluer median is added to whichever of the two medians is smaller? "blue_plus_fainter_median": 44.9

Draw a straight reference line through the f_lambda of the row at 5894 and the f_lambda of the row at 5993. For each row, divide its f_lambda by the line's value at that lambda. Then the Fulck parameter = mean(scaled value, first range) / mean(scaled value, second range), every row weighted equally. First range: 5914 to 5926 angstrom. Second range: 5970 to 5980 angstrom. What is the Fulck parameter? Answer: 1.22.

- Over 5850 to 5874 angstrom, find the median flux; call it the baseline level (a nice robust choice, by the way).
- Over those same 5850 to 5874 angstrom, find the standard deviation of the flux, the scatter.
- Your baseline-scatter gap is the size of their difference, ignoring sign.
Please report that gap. 22.8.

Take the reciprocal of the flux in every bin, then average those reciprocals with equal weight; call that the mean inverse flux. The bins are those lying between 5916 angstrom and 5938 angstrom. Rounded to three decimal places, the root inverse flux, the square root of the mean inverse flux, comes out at 0.206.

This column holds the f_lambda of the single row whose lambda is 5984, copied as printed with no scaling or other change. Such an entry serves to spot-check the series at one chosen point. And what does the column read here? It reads 22.02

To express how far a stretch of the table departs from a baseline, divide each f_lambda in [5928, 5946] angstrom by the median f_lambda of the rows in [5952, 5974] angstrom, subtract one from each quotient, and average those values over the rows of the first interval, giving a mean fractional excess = 0.042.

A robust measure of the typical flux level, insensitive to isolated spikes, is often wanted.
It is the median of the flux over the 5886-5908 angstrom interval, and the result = 19.4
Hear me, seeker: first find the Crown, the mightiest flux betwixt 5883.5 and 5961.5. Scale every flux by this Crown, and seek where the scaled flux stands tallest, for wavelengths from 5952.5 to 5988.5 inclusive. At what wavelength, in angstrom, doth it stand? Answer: 5969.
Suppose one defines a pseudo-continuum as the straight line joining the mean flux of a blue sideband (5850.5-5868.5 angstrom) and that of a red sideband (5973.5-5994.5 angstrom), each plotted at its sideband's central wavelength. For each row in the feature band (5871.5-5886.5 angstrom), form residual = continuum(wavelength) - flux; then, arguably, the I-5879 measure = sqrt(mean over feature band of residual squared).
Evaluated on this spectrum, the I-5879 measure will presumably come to 1.2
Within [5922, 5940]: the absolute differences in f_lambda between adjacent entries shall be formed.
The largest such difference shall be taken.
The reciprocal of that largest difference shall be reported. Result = 2.3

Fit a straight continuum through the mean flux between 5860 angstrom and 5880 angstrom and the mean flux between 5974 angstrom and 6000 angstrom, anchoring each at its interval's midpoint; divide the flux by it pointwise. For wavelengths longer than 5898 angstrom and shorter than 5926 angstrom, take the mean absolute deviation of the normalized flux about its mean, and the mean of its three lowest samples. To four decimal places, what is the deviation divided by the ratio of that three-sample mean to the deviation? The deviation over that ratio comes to 0.0012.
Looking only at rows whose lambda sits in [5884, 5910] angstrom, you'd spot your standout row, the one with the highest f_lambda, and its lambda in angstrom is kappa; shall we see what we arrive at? 5909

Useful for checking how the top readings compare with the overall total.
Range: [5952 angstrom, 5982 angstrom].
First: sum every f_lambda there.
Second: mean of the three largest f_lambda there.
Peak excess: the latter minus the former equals -205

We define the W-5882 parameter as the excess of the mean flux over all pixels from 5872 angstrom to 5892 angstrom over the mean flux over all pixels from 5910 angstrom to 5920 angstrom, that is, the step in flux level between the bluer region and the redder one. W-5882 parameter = -1.7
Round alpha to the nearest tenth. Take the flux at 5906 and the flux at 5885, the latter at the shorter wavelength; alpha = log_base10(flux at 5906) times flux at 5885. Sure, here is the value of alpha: 28.7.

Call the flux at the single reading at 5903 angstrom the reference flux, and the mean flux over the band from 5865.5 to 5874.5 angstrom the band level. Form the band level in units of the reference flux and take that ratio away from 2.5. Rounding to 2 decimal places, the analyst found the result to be 1.42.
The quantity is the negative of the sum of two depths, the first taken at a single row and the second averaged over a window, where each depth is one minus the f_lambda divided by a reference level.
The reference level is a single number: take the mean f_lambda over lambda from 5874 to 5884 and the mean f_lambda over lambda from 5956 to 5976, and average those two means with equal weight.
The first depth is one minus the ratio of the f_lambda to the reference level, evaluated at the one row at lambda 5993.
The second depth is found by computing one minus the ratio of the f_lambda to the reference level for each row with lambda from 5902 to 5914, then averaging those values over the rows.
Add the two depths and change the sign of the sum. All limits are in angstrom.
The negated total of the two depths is 0.05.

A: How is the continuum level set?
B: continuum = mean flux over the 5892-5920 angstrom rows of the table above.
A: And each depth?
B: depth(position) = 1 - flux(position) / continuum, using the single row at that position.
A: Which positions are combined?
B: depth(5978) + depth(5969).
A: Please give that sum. -0.12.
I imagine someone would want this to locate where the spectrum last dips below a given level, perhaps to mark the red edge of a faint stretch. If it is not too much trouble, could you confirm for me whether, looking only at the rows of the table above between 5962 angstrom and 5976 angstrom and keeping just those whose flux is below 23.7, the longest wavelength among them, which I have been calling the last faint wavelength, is 5975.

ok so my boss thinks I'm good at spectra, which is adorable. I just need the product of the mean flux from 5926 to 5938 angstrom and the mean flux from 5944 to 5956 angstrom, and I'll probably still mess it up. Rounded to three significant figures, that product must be 553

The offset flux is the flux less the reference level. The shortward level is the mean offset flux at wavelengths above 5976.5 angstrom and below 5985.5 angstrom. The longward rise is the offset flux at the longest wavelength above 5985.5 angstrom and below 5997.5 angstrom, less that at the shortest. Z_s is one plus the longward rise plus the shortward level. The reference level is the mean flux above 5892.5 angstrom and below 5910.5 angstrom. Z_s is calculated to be 3.5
